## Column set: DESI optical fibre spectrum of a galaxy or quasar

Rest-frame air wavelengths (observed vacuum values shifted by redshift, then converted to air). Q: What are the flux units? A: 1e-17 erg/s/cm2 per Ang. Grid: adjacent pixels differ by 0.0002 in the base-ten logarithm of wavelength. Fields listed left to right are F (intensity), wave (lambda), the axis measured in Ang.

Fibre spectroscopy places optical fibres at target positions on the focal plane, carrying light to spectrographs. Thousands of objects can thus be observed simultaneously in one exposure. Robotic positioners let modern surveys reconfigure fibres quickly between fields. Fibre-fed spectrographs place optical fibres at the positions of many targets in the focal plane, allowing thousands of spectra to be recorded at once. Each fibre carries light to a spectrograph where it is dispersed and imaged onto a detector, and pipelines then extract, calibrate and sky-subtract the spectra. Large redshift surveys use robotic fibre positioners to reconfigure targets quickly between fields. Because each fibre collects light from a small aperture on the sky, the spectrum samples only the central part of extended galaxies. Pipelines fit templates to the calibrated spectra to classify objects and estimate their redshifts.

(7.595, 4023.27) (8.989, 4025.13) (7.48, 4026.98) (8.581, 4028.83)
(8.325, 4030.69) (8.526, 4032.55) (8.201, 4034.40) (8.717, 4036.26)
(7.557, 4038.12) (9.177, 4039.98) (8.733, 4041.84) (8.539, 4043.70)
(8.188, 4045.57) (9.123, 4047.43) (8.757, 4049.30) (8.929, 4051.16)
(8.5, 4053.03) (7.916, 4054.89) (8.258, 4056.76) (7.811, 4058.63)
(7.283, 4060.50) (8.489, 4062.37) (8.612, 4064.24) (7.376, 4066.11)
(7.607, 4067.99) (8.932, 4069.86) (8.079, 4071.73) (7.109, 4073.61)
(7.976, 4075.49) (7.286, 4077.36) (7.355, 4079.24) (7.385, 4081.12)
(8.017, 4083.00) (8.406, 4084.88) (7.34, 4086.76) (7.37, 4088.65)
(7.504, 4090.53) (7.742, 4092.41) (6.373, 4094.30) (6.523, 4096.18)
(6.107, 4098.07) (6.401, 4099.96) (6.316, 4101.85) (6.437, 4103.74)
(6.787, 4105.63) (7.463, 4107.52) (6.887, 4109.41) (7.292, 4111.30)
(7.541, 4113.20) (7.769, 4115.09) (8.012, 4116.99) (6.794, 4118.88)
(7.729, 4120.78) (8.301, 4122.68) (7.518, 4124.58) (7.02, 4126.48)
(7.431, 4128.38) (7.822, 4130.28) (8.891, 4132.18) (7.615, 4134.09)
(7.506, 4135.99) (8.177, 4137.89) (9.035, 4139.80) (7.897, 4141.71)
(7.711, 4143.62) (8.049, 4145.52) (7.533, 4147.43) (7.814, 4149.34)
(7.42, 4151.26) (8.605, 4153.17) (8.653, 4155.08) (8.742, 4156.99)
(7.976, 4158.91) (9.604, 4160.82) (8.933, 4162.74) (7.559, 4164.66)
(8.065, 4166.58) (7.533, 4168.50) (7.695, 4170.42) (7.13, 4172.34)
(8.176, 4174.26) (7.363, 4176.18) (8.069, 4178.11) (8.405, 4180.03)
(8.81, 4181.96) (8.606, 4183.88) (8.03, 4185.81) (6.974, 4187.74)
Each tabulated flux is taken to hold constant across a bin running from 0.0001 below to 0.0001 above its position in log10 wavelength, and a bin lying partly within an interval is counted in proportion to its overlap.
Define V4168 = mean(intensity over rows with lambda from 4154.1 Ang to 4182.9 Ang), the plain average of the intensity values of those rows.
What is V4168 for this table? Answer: 8.2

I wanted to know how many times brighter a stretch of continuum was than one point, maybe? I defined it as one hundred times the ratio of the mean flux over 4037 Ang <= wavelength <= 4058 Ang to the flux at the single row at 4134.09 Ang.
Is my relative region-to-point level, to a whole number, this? 112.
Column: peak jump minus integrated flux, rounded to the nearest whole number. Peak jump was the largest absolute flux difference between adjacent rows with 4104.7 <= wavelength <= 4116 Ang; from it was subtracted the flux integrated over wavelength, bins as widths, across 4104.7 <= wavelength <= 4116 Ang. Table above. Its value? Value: -82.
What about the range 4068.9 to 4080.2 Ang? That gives -87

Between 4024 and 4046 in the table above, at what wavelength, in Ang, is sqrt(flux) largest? 4039.98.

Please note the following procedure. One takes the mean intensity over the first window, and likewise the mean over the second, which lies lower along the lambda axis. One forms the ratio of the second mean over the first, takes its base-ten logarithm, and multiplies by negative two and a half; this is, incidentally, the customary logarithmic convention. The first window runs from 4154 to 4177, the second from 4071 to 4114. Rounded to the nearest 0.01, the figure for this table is 0.13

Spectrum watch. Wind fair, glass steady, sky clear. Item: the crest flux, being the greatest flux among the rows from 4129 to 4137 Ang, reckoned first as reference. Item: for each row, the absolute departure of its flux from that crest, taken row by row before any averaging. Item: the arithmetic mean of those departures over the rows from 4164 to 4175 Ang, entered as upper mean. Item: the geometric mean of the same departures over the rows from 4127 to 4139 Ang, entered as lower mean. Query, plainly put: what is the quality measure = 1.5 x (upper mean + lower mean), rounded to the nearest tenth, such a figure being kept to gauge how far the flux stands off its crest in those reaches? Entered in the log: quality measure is 1.8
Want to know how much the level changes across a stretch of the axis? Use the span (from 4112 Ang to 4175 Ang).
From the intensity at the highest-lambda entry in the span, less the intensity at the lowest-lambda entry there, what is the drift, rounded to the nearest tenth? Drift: 0.6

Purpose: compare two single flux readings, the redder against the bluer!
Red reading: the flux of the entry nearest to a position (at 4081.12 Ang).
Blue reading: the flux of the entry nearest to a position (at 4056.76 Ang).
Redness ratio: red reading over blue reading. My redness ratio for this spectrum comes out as 0.89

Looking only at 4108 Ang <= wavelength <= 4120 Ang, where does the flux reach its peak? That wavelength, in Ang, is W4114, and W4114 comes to 4116.99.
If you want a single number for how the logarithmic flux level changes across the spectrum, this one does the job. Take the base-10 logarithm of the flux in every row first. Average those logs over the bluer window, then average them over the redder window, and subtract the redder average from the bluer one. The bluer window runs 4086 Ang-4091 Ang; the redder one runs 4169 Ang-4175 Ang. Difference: -0.014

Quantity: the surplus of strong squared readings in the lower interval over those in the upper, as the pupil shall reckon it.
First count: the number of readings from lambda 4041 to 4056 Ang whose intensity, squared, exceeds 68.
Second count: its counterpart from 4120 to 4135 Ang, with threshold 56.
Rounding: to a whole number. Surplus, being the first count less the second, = 0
